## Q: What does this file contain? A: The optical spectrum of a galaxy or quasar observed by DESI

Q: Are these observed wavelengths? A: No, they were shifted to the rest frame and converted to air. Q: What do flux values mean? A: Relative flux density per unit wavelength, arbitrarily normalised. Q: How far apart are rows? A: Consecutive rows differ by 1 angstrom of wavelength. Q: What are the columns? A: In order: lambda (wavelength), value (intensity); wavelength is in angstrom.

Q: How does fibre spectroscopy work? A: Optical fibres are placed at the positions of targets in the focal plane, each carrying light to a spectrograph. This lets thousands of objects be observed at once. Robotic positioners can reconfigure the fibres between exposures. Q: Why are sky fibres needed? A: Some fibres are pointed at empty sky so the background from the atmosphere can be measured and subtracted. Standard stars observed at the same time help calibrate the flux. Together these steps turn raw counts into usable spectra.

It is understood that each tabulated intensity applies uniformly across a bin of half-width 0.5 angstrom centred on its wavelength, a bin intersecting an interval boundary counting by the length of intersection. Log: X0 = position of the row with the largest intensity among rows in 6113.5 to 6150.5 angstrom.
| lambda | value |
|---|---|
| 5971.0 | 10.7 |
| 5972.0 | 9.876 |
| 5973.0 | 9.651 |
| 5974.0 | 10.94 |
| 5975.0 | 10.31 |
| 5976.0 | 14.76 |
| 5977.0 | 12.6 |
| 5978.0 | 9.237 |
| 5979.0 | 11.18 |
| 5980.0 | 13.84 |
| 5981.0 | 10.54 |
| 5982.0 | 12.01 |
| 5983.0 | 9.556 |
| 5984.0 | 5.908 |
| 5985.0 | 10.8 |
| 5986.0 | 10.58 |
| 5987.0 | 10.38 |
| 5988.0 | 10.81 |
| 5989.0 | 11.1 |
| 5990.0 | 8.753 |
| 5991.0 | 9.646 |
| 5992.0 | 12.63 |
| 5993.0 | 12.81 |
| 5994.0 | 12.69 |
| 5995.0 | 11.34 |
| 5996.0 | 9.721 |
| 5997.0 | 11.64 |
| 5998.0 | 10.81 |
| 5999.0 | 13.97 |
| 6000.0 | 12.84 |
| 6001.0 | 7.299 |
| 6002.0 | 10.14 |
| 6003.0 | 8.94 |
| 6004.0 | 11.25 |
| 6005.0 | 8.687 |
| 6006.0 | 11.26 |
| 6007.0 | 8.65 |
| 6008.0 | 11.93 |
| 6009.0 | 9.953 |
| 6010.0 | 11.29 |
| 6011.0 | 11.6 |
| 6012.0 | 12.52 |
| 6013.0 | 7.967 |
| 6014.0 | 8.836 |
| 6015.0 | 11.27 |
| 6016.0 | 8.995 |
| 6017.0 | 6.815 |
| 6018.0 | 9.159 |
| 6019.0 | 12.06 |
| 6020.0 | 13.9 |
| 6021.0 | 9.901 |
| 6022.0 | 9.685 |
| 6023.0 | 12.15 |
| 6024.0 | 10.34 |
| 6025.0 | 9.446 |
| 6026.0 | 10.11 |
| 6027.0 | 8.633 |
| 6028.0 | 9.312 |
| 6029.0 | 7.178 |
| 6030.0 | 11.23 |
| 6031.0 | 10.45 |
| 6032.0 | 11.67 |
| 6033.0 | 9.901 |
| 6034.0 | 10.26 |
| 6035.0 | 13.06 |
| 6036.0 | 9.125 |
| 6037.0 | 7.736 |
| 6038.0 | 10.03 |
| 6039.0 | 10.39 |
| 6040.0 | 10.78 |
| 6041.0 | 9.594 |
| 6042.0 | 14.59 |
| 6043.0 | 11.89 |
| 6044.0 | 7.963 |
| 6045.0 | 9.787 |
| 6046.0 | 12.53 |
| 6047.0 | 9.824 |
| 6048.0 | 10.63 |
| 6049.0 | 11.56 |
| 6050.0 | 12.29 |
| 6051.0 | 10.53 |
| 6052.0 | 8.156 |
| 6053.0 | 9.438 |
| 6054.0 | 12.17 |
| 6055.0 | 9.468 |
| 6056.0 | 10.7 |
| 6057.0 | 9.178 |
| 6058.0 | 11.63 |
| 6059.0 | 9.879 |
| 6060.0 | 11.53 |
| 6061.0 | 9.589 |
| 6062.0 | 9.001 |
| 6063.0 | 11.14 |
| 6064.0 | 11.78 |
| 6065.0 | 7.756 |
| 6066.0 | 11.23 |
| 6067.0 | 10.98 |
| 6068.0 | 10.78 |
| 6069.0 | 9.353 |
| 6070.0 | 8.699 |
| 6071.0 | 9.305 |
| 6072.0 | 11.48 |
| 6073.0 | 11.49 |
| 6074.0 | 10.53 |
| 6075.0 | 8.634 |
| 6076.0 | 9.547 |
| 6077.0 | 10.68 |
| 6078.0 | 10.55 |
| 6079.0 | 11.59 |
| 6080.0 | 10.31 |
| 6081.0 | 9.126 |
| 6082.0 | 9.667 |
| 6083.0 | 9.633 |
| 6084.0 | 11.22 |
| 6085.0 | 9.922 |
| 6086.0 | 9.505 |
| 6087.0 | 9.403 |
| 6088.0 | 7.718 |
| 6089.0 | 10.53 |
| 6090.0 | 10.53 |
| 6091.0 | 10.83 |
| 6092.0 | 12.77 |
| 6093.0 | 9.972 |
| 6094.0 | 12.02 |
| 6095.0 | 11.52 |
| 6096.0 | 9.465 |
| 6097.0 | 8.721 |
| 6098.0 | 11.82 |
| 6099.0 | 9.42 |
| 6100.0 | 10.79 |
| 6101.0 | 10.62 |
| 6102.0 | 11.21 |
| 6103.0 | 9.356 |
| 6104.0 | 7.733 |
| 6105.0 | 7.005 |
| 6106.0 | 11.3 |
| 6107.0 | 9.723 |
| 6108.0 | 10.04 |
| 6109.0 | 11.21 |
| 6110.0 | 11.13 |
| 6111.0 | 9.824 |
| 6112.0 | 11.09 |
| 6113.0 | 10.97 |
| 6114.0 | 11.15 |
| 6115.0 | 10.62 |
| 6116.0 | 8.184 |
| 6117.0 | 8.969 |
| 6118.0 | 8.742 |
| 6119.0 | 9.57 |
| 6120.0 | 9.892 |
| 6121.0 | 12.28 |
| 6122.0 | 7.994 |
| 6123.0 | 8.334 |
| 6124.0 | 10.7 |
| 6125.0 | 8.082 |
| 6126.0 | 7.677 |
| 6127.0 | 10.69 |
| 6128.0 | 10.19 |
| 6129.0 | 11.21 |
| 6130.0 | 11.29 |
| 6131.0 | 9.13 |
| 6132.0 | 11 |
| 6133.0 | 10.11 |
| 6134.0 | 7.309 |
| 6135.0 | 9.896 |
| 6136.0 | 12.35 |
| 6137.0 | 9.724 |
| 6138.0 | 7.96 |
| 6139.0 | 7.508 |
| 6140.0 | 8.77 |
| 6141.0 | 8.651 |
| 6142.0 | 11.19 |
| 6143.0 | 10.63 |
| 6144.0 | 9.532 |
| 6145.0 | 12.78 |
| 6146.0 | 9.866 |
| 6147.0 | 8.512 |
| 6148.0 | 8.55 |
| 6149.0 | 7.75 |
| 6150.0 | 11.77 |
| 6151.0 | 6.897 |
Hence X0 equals 6145.0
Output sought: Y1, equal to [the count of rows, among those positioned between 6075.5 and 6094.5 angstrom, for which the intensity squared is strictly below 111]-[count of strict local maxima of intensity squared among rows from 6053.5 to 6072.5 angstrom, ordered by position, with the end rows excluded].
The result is 7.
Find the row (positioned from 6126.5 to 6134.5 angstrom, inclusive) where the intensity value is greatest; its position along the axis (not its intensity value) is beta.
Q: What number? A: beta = 6130.0 angstrom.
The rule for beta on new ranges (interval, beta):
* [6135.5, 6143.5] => 6136.0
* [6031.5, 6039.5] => 6035.0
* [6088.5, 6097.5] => 6092.0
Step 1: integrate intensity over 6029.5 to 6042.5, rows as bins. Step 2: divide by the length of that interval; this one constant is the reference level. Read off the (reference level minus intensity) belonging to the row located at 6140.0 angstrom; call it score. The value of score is 1.9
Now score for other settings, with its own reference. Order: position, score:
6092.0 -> -2.1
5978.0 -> 1.4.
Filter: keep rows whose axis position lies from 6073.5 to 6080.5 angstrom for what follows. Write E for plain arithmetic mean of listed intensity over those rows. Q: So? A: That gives 10.3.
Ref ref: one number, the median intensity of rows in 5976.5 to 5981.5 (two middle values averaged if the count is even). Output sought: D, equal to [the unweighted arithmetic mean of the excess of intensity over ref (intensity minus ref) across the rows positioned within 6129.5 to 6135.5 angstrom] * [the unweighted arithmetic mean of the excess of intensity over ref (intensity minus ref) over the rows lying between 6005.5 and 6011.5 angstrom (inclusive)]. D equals 0.56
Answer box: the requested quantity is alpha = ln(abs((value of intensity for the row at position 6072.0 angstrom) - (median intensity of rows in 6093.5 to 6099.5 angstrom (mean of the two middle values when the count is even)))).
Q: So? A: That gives -0.01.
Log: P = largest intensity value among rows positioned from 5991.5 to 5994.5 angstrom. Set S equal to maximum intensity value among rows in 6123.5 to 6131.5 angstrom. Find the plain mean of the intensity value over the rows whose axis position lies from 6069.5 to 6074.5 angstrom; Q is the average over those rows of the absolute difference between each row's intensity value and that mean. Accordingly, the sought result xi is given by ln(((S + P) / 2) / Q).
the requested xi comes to 2.45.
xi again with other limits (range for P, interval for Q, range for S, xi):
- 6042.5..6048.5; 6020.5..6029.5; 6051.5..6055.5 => 2.63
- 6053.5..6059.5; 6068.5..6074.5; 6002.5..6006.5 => 2.44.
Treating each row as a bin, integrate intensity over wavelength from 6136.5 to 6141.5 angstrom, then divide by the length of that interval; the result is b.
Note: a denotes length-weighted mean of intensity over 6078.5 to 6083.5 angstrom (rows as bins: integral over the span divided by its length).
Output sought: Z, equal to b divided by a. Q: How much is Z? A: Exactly 0.85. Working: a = 10.1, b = 8.5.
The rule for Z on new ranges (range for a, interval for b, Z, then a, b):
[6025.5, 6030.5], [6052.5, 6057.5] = 1.10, 9.3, 10.2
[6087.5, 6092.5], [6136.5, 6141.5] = 0.81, 10.5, 8.5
